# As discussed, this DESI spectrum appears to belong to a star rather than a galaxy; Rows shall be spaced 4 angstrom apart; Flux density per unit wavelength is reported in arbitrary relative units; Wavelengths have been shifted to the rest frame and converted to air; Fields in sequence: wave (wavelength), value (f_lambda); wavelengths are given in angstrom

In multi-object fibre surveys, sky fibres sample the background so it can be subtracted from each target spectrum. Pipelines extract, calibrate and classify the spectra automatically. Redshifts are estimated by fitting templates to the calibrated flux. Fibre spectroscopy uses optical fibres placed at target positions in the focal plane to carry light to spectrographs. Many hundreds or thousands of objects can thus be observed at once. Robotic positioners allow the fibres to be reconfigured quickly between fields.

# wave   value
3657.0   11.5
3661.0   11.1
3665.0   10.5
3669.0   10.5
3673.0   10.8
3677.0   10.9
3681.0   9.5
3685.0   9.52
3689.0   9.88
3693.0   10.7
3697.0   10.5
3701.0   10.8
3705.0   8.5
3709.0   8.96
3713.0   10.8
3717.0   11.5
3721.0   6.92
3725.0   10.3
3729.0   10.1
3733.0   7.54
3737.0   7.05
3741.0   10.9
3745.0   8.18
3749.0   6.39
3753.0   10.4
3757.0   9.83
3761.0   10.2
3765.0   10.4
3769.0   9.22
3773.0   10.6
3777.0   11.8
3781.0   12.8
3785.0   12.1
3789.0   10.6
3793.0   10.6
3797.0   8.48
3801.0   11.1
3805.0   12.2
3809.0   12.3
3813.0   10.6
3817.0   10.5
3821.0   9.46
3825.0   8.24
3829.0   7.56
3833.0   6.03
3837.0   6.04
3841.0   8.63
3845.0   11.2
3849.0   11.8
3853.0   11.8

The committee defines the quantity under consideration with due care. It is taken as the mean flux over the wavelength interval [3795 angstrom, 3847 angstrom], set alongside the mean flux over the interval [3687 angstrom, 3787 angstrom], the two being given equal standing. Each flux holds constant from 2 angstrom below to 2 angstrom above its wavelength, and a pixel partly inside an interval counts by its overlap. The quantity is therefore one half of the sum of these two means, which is 9.6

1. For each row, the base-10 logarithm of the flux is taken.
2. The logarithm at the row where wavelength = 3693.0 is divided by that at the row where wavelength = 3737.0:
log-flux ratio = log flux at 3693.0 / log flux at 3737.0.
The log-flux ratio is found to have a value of 1.21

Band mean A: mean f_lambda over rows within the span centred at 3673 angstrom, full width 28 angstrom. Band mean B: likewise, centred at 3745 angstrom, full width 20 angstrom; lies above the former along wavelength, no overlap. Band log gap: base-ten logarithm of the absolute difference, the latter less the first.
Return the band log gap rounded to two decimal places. 0.26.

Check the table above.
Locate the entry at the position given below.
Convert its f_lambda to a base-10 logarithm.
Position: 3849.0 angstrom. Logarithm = 1.07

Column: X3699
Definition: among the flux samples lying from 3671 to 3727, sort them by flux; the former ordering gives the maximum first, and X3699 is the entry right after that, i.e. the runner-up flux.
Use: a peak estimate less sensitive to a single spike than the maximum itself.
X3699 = 10.9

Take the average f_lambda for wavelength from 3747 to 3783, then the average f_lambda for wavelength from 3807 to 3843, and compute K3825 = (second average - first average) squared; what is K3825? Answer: 1.9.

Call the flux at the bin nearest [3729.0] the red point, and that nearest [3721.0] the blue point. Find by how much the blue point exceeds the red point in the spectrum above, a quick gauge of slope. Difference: -3.2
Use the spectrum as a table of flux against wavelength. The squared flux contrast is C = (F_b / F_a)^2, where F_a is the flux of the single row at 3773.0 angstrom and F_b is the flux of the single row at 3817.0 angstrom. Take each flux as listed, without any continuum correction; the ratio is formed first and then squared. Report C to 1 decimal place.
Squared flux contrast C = 1.0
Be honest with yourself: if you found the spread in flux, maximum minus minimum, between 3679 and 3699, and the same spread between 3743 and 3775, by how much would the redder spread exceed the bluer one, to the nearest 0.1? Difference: 3.0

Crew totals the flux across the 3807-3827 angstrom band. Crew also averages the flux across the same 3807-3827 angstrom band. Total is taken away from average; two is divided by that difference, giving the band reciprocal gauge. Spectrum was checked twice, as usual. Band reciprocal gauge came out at -0.0489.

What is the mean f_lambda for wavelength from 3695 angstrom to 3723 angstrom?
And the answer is 9.7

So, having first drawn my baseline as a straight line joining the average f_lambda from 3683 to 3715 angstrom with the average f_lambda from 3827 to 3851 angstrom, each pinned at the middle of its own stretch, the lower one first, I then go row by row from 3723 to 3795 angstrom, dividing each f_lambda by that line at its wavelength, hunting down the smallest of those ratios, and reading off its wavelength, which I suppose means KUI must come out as 3749.0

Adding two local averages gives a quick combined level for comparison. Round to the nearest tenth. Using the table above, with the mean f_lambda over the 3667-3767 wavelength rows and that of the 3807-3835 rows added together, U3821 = 18.9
